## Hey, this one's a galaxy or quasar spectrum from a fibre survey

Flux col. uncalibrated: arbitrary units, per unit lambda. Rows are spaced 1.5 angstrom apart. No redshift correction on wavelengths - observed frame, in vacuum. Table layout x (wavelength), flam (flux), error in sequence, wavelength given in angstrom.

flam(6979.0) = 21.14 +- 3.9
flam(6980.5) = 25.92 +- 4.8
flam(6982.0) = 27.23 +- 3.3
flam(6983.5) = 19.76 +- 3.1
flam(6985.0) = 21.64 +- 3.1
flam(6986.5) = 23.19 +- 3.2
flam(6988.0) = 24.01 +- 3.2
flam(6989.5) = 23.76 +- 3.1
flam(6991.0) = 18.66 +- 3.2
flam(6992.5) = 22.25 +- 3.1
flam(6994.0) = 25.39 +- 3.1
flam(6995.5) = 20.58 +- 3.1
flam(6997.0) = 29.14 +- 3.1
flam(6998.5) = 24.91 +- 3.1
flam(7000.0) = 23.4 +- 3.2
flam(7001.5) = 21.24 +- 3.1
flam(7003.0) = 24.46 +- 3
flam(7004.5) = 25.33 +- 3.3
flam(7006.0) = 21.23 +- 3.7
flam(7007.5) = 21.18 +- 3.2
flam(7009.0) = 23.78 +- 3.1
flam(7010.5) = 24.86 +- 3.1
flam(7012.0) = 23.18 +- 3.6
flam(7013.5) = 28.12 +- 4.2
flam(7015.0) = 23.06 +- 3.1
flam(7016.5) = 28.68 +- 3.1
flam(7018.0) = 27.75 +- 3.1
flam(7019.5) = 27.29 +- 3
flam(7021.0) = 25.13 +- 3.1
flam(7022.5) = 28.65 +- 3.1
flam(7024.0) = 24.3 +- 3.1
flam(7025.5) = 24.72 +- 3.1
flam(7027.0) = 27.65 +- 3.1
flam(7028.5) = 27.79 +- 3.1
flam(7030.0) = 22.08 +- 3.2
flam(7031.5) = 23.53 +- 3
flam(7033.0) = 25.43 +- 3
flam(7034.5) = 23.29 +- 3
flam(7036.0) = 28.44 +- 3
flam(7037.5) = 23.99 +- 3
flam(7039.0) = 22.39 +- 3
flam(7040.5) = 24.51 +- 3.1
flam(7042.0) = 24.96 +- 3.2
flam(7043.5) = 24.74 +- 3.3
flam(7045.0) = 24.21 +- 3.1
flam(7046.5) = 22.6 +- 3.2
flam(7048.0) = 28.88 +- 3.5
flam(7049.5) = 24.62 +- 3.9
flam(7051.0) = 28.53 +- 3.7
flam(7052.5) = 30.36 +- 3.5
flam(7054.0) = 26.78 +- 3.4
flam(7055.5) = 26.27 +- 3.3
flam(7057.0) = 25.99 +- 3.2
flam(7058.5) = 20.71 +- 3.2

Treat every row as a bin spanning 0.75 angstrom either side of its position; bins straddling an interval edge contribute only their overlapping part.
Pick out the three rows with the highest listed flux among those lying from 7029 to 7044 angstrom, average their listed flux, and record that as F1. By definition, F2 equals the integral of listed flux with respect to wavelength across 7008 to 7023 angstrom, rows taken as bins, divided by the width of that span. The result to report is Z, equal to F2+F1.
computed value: 52.2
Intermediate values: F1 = 26.3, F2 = 25.9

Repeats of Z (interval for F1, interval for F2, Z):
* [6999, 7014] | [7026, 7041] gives 51.0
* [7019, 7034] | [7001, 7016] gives 51.8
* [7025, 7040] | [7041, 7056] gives 54.1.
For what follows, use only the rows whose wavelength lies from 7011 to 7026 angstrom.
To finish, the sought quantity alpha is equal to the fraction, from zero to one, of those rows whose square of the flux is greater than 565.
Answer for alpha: 0.80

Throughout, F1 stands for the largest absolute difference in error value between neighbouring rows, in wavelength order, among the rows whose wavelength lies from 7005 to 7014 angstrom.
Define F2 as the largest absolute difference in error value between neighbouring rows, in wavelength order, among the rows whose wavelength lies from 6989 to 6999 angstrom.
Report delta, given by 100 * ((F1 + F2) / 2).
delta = 35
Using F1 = 0.6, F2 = 0.10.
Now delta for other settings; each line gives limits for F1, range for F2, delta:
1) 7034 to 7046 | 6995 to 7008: 35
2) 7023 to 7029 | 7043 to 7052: 20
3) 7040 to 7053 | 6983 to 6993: 25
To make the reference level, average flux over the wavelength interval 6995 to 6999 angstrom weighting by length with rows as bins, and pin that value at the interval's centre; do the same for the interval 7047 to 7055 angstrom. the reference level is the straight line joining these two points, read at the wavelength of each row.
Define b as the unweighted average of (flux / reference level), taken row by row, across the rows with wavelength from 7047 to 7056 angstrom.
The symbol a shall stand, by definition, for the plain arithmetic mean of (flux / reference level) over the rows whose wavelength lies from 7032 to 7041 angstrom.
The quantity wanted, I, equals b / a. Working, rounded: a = 0.92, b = 1.00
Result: 1.09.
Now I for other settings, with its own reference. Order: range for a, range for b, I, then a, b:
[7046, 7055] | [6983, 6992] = 0.90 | 0.98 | 0.88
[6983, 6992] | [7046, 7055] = 1.11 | 0.88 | 0.98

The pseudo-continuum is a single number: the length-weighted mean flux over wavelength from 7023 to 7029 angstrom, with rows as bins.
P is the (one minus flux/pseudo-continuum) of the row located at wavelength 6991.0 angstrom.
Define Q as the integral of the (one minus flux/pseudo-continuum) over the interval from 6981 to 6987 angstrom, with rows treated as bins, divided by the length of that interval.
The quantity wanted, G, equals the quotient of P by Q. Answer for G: 2.43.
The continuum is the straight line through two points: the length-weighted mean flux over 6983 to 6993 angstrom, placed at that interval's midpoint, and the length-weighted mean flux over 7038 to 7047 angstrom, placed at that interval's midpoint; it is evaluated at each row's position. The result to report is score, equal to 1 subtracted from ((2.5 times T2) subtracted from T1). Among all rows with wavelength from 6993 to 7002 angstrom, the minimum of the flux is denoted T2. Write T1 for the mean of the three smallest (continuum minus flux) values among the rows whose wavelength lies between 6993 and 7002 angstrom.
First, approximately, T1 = -4.2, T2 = 20.58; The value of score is -57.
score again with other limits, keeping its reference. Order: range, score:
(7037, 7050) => -59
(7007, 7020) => -59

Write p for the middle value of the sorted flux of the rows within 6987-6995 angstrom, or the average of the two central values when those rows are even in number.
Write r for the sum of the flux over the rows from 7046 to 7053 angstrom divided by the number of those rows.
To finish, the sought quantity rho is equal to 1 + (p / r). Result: 1.88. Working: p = 23.8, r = 27.0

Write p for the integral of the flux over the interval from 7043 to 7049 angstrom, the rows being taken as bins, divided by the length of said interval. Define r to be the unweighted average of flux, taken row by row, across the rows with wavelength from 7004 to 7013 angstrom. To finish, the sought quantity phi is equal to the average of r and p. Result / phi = 24.2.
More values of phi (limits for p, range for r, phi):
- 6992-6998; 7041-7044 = 24.7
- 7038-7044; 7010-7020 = 25.1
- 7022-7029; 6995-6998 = 25.7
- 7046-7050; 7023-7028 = 25.6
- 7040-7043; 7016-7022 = 26.0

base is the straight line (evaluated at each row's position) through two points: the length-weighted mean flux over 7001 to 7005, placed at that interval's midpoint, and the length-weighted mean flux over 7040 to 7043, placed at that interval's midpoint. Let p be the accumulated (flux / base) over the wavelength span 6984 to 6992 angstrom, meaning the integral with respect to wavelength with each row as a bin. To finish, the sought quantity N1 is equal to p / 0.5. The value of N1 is 15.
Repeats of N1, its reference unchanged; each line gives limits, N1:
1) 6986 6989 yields 6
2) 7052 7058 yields 13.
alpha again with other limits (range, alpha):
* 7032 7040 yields 0.60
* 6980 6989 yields 0.50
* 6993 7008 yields 0.50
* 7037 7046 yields 0.83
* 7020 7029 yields 1.00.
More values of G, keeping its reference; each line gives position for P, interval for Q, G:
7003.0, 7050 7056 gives -0.96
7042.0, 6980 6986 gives 0.45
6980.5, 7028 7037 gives 0.20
